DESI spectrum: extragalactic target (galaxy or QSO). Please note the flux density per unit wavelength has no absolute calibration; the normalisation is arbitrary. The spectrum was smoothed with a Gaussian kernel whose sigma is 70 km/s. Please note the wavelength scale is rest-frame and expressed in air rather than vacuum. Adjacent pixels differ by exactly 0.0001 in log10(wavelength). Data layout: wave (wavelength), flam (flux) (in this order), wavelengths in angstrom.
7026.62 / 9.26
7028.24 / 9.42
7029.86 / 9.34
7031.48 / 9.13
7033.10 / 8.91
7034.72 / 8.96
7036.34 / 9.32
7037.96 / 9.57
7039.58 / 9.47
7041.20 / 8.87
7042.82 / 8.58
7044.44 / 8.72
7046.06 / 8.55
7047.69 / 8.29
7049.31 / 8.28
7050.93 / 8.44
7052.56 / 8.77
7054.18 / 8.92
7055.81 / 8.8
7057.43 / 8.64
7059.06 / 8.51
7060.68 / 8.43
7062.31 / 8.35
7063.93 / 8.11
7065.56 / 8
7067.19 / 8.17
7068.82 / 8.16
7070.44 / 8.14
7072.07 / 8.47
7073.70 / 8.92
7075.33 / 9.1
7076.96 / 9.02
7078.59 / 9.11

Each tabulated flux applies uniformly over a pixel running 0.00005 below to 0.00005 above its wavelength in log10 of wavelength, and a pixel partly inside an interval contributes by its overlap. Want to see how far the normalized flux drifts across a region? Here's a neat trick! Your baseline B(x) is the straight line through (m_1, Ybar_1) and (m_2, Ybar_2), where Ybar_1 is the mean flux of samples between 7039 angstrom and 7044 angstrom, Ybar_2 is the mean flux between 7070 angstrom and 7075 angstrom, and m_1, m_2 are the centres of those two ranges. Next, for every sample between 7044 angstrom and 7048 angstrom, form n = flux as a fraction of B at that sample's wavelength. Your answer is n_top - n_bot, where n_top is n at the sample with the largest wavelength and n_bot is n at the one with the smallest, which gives -0.04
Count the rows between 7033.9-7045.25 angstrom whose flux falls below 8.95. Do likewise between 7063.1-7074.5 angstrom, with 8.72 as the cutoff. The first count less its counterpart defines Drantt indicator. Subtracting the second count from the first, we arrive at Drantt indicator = -3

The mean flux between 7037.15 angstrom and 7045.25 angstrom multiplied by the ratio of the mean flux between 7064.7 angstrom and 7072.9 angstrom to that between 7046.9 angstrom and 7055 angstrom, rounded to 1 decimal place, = 8.7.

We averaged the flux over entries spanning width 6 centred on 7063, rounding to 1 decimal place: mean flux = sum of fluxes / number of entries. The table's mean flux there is 8.2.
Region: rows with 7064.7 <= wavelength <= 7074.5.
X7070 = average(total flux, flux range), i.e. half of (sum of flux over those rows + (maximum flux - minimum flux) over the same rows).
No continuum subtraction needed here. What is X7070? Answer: 25.4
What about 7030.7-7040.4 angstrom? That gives 28.0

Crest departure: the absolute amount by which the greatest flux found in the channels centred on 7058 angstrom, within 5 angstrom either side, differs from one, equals 7.9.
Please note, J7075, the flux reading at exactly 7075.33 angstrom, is 9.1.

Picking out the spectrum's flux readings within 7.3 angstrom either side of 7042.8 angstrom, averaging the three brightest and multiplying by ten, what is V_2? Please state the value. 94.5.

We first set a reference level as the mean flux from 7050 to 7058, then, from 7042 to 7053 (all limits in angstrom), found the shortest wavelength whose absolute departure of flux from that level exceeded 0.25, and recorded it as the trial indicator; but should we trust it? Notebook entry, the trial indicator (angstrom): 7047.69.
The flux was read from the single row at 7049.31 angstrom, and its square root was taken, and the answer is 2.88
